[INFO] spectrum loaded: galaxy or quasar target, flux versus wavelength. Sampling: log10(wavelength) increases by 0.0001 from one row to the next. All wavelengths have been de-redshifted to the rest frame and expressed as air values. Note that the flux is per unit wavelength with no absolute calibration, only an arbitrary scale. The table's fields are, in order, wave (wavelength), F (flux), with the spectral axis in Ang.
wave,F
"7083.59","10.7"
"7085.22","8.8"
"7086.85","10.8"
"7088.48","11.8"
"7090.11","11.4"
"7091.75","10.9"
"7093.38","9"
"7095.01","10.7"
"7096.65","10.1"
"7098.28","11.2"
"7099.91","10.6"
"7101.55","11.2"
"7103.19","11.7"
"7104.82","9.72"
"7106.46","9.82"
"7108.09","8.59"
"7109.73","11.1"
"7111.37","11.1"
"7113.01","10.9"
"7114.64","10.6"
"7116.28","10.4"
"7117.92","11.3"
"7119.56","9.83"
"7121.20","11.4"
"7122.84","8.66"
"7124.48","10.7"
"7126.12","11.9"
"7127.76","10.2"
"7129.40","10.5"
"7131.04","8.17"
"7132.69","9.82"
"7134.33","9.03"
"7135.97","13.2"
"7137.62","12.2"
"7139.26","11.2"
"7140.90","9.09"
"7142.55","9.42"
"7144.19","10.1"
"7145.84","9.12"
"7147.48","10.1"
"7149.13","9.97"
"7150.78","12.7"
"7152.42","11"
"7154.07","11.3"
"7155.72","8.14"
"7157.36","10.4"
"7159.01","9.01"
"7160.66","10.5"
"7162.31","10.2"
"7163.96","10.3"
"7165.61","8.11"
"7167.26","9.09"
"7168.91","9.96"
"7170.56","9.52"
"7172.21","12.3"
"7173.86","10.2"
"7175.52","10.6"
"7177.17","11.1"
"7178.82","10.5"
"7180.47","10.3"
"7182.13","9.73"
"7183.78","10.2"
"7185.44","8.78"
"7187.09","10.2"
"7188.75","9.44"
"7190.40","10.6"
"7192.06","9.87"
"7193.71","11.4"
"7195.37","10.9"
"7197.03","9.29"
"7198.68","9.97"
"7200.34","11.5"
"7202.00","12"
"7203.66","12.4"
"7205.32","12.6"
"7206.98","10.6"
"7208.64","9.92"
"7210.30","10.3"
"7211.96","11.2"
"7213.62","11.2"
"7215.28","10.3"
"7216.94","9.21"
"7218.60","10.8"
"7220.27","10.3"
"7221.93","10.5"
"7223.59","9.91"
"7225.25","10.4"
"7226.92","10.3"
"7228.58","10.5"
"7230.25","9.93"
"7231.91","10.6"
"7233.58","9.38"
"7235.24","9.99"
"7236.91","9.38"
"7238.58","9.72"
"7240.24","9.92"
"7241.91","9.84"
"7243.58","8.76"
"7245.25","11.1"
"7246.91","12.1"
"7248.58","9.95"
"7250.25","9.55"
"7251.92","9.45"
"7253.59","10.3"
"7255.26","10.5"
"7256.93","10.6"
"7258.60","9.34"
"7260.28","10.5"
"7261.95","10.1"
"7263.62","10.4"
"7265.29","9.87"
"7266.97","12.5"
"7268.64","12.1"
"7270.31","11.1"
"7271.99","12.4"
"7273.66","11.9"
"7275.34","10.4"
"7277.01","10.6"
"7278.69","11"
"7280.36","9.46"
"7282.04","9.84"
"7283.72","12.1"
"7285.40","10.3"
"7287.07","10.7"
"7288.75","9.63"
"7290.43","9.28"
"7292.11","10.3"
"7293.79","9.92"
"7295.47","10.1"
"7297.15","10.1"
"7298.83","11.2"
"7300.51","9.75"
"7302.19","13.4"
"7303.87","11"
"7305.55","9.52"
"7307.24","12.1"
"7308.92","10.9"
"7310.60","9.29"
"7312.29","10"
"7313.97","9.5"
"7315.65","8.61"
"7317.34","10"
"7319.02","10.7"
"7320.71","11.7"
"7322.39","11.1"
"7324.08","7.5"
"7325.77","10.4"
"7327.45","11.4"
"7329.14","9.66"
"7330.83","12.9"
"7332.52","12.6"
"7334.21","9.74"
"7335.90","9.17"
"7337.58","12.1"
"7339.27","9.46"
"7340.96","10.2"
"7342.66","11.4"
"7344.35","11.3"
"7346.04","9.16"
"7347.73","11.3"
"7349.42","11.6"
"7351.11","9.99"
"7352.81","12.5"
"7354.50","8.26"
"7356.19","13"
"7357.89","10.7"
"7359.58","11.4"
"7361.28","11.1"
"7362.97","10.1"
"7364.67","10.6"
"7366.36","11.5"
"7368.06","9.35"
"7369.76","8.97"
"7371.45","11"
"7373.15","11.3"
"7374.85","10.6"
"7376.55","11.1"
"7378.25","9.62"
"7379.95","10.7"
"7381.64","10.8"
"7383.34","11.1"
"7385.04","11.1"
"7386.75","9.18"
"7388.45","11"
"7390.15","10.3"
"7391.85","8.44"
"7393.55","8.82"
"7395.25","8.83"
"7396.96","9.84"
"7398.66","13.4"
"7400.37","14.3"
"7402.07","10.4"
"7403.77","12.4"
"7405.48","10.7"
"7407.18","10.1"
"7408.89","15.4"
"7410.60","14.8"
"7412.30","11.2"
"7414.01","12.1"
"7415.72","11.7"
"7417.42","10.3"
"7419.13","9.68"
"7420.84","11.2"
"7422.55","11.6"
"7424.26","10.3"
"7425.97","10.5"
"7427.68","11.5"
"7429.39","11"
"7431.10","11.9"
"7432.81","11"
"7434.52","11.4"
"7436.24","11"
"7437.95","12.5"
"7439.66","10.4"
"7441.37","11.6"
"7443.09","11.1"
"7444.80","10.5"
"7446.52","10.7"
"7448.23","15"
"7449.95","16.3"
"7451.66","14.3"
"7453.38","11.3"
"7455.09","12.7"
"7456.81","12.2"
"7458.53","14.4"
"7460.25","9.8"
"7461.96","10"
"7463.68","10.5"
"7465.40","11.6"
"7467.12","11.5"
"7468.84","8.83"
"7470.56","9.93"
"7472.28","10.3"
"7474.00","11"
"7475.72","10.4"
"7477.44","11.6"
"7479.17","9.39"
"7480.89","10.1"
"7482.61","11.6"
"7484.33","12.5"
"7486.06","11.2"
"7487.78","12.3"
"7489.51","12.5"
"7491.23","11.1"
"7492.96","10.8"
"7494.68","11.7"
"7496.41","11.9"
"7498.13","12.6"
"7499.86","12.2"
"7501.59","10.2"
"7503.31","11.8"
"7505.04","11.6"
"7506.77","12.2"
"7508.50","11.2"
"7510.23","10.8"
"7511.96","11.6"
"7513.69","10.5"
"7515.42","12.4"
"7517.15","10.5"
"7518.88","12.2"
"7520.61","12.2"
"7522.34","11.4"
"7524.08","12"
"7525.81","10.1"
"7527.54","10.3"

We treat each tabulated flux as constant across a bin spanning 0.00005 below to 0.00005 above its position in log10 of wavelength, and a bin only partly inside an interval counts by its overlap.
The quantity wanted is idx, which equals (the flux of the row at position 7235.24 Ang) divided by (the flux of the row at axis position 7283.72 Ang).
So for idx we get 0.83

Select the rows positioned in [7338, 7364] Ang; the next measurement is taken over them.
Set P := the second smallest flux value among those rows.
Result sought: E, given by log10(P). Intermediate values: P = 9.16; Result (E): 0.962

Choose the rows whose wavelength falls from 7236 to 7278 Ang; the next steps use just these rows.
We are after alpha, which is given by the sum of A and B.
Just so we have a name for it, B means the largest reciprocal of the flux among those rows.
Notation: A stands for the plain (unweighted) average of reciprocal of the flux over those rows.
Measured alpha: 0.210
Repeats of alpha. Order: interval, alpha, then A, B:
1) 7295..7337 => 0.230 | 0.0969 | 0.133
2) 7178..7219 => 0.210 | 0.0957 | 0.114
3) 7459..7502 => 0.205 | 0.0915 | 0.113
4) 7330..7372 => 0.215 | 0.0942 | 0.121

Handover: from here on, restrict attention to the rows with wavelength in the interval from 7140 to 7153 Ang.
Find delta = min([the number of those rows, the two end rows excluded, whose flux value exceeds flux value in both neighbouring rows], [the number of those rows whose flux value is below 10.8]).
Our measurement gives 3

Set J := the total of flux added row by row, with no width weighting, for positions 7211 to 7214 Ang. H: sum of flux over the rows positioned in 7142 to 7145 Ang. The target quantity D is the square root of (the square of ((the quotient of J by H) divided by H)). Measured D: 0.059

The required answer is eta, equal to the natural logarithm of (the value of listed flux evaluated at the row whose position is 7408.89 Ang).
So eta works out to 2.73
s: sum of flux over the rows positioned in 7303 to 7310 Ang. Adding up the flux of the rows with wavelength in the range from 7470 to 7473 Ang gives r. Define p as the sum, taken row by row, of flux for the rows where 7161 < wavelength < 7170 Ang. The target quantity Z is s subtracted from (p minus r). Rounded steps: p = 48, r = 20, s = 44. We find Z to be -16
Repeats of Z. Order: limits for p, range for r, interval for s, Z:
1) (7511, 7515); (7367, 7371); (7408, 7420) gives -81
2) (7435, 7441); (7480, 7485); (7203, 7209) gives -46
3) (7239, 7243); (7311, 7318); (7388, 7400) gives -89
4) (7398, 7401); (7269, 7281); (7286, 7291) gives -79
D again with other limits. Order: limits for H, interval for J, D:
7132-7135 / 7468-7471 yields 0.053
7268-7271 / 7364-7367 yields 0.041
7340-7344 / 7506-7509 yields 0.050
